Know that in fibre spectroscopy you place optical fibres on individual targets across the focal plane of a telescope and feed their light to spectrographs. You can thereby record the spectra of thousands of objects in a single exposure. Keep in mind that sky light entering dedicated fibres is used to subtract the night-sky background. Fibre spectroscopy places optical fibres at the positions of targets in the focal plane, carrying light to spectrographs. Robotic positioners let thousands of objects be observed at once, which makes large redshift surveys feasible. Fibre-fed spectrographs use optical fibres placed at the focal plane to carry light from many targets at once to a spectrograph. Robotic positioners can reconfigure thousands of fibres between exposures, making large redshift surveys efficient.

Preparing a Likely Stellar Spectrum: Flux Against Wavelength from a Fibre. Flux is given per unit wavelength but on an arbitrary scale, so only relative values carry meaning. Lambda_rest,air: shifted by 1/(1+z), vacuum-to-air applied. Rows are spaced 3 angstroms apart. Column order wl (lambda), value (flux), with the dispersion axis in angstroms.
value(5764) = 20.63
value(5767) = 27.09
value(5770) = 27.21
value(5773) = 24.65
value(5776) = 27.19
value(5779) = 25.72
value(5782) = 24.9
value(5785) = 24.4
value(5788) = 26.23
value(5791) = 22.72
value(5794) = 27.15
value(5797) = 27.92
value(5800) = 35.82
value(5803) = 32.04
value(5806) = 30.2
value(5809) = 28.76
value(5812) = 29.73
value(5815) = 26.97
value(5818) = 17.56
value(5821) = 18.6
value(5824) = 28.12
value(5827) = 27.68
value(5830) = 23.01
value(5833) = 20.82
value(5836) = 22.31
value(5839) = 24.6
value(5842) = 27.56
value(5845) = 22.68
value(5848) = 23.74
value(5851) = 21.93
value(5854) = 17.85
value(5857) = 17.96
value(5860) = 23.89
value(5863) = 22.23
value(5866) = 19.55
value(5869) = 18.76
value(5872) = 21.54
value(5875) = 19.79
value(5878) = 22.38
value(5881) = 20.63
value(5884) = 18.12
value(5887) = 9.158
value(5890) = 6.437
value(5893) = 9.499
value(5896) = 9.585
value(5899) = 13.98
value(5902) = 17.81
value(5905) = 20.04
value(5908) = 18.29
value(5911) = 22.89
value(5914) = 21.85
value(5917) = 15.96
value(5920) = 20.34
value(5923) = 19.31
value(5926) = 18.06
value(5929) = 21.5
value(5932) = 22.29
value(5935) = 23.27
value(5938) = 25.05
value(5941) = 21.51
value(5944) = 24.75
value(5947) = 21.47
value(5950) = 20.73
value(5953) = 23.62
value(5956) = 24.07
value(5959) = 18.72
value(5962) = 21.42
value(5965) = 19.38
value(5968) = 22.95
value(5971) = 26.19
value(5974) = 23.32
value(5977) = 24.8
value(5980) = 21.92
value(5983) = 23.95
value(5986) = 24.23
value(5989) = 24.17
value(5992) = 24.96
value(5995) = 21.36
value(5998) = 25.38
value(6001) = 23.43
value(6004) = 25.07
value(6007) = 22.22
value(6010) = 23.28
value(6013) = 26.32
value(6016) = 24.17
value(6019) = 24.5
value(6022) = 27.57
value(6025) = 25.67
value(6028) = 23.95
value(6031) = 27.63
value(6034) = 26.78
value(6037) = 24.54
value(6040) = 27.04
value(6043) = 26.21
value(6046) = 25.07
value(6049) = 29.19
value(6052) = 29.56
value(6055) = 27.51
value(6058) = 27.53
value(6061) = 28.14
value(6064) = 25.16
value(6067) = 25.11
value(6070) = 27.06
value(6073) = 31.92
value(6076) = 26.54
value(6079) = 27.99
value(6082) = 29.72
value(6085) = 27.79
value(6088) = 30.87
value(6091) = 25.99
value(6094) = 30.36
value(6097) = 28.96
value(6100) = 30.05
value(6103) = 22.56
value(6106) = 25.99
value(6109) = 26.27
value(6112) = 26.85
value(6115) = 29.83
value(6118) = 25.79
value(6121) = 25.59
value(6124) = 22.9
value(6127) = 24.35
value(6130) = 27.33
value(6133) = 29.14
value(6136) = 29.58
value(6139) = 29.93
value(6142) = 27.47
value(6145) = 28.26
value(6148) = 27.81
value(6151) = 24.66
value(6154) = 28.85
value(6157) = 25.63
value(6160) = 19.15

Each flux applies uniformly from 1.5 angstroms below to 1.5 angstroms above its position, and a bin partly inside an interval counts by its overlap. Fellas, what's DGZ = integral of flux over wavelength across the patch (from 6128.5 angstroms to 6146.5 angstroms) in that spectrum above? 515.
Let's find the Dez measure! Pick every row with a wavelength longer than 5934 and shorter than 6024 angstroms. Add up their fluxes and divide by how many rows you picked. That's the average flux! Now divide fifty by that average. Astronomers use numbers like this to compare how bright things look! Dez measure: 2.13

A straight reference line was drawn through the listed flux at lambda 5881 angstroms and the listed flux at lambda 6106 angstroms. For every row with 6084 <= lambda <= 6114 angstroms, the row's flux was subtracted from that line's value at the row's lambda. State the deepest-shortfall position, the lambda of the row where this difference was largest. 6103 angstroms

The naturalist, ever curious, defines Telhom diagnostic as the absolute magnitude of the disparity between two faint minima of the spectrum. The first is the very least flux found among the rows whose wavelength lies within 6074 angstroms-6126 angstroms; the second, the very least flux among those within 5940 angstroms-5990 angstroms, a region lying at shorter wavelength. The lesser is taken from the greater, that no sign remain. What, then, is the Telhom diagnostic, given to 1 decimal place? 3.8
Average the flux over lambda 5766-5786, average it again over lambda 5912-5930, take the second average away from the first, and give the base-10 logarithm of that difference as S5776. 0.80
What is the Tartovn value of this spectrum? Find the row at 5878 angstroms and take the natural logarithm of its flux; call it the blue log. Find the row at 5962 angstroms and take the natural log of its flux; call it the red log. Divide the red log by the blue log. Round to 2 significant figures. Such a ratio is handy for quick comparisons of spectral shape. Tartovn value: 0.99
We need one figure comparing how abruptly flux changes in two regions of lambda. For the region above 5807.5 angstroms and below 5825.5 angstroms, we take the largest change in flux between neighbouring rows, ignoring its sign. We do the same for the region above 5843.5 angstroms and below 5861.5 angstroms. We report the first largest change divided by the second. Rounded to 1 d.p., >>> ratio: 1.6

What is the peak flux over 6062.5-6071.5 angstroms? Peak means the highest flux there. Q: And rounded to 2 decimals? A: 27.06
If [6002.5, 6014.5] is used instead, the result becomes 26.32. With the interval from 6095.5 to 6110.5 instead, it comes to 30.05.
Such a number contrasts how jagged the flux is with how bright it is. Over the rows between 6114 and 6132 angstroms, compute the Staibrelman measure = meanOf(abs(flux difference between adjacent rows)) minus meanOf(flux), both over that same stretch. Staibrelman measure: -23.7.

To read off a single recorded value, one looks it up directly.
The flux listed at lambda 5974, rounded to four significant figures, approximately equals 23.32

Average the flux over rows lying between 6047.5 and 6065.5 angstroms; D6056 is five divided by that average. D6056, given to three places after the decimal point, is 0.180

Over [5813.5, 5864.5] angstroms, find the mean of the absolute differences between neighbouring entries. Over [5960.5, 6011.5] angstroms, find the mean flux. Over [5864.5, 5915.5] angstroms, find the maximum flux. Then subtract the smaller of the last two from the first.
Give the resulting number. -19.5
